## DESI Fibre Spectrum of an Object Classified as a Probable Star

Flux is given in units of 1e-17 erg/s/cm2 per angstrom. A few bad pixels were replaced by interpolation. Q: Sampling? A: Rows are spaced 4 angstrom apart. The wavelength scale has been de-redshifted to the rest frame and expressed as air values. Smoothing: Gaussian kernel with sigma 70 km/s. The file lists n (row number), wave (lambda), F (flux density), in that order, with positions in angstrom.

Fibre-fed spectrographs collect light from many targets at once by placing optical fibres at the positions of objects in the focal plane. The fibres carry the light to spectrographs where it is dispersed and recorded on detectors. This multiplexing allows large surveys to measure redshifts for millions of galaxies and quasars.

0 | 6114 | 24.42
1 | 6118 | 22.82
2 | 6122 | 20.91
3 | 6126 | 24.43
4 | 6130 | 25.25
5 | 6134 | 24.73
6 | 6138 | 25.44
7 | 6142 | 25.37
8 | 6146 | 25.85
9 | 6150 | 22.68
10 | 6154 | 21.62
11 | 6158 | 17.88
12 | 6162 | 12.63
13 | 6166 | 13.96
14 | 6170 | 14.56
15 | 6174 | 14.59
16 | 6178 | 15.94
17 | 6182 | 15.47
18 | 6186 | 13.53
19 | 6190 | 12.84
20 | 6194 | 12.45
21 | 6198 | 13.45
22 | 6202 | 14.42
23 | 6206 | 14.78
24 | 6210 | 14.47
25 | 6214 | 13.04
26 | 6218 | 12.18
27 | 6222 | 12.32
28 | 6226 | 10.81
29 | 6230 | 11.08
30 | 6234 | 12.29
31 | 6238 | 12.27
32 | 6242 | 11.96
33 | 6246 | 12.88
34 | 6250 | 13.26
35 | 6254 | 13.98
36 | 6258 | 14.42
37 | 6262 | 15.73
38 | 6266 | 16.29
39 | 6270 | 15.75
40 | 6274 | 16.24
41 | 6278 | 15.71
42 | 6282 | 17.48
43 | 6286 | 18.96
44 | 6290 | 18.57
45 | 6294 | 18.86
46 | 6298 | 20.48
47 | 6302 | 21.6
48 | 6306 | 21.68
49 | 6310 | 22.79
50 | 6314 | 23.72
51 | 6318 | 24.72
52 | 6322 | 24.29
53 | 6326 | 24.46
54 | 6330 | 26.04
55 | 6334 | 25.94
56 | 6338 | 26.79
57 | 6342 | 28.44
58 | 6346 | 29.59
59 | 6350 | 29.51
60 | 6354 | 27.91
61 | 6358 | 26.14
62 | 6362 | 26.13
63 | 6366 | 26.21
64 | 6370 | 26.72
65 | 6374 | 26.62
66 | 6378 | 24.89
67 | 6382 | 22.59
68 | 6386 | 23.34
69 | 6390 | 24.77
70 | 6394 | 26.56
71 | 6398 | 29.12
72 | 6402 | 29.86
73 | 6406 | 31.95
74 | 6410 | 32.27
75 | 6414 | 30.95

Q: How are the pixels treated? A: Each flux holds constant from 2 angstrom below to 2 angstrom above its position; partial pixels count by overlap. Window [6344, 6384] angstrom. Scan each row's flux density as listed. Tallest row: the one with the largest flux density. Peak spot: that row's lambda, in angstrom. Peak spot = 6346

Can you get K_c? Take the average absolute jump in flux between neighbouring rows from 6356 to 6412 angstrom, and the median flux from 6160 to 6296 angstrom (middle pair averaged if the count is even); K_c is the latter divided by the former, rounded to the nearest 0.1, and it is 12.8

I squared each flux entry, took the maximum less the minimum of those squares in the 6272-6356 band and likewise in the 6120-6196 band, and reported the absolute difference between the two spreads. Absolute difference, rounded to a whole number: 116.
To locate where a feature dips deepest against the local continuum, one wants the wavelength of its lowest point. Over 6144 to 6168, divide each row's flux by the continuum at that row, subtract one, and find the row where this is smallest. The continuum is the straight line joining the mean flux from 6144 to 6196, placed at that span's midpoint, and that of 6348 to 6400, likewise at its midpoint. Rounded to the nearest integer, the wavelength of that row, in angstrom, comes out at 6162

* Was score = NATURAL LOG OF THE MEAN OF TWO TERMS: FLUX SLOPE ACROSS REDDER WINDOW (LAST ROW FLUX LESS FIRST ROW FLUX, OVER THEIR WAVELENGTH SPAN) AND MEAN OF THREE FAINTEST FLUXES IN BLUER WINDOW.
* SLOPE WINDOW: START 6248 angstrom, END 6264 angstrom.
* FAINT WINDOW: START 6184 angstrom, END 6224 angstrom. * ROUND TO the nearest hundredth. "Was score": 1.83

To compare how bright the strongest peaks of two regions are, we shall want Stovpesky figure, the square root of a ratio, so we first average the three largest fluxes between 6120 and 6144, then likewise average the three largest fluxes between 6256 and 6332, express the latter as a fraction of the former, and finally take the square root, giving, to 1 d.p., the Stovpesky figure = 1.0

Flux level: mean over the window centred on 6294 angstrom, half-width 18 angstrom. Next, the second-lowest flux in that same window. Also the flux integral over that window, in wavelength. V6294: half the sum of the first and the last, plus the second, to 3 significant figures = 380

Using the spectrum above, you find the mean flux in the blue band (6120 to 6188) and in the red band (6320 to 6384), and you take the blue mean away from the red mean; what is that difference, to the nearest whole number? 7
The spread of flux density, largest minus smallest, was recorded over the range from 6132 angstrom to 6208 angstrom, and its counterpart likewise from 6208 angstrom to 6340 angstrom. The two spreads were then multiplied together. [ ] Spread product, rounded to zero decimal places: 214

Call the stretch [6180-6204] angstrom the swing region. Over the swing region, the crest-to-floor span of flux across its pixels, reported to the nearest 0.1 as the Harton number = 3.0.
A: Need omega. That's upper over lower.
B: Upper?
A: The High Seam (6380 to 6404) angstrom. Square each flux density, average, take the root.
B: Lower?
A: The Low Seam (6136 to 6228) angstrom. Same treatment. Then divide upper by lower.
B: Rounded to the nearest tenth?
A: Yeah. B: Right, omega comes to 1.6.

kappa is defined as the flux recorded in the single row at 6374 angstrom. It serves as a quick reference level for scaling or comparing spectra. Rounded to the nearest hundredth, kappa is 26.62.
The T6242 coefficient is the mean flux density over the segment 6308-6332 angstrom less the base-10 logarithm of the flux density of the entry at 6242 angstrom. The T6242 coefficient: 23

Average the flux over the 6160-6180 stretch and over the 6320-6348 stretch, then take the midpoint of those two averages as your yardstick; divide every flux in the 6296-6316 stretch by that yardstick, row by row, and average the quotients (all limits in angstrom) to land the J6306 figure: 1.08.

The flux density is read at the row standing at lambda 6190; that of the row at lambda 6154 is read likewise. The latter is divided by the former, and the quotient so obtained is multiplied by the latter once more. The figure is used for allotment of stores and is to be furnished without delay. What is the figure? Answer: 36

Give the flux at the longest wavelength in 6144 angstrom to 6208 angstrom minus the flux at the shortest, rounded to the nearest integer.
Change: -11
